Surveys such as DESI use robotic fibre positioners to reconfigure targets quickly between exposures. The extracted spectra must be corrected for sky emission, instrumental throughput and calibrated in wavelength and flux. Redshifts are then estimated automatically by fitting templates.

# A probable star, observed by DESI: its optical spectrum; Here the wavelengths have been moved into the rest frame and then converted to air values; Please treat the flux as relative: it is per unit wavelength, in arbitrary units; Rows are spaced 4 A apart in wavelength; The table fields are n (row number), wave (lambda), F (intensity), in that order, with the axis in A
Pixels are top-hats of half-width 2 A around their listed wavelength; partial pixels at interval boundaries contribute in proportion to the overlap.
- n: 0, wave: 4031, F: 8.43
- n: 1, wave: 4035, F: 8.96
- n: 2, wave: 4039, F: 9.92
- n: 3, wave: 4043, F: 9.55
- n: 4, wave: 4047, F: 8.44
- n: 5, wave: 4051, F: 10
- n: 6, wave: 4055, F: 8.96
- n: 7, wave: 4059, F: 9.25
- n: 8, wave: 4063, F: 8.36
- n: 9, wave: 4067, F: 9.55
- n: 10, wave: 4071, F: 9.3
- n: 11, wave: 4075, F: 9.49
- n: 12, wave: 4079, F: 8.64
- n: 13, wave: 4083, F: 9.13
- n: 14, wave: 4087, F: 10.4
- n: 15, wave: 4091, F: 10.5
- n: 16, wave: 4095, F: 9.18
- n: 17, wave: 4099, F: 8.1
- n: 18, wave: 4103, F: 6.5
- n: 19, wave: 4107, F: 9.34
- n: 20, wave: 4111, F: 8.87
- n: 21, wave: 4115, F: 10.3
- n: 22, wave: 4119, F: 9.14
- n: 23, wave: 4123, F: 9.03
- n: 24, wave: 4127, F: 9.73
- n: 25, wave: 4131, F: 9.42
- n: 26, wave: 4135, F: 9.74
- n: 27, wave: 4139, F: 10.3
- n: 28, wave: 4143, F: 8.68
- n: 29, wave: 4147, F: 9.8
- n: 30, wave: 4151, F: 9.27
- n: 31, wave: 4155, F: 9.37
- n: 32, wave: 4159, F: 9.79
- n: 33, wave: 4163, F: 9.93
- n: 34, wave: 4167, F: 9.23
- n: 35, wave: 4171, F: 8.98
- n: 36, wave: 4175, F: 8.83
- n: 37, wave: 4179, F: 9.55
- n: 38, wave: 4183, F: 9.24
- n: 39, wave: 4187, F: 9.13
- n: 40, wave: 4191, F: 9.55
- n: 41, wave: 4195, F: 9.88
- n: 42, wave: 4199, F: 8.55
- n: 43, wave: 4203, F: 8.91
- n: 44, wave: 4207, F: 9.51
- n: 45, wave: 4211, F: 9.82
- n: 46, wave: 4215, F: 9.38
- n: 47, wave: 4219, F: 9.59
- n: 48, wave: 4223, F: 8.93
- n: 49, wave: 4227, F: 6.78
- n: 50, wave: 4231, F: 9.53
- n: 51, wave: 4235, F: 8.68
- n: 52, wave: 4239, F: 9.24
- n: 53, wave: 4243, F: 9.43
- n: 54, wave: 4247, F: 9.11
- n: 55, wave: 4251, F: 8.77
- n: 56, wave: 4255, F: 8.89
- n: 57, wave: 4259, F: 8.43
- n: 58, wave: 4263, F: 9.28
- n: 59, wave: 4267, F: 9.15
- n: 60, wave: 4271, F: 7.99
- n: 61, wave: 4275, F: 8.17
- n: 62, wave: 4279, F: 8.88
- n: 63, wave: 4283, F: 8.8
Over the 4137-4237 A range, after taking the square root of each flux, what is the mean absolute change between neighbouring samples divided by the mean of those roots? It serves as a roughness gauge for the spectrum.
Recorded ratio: 0.038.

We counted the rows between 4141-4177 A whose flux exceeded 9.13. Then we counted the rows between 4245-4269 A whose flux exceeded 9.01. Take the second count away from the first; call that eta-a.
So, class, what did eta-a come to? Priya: 3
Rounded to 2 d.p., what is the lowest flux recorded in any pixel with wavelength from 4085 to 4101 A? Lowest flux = 8.10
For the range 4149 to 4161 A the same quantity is 9.27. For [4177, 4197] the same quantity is 9.13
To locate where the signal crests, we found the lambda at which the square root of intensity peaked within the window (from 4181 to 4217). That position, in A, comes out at 4195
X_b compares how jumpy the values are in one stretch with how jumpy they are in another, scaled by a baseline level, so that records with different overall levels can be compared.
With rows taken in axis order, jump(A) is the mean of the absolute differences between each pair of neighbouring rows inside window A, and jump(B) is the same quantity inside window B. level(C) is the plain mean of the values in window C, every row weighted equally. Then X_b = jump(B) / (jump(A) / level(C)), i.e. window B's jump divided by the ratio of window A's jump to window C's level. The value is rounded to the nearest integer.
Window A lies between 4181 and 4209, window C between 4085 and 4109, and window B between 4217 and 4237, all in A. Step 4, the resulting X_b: 27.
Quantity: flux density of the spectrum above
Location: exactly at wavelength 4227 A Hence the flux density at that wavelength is 6.78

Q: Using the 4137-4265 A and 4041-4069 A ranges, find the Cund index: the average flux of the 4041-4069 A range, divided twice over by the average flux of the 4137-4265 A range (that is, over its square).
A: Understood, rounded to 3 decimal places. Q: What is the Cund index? 0.108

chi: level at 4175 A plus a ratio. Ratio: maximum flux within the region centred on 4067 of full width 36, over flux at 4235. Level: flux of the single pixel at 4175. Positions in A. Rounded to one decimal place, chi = 10.0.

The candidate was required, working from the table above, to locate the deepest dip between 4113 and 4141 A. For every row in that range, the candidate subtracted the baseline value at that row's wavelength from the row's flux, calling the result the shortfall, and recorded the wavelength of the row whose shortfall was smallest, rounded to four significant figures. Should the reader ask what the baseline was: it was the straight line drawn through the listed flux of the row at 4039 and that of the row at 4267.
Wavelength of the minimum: 4123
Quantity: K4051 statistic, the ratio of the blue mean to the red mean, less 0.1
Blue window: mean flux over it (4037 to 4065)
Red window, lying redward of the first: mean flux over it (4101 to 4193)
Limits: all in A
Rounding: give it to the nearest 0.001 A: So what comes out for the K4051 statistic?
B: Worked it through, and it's 0.891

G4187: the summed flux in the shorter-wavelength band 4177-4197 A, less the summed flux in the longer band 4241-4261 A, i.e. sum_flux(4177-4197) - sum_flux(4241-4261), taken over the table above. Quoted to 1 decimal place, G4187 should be 2.7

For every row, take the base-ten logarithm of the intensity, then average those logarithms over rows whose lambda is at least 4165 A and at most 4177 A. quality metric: 0.95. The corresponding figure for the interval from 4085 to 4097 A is 1.00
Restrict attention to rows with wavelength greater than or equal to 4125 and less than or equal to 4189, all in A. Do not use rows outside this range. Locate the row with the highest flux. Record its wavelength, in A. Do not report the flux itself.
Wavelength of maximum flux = 4139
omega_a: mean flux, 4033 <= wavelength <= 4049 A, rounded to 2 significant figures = 9.2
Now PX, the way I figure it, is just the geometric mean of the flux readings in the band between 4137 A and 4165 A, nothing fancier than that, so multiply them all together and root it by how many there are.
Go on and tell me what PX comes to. 9.58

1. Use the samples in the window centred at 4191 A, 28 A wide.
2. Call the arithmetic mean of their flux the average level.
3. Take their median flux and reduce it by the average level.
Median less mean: -0.02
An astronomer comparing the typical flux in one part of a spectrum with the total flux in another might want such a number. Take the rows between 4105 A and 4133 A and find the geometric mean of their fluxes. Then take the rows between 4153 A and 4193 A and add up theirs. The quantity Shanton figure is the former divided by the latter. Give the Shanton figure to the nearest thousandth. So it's 0.100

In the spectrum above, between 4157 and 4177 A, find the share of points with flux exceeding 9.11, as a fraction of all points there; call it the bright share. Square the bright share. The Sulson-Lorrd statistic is 0.36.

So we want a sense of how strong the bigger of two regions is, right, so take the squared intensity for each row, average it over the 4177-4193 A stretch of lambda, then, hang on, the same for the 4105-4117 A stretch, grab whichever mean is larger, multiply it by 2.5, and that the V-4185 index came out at 227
